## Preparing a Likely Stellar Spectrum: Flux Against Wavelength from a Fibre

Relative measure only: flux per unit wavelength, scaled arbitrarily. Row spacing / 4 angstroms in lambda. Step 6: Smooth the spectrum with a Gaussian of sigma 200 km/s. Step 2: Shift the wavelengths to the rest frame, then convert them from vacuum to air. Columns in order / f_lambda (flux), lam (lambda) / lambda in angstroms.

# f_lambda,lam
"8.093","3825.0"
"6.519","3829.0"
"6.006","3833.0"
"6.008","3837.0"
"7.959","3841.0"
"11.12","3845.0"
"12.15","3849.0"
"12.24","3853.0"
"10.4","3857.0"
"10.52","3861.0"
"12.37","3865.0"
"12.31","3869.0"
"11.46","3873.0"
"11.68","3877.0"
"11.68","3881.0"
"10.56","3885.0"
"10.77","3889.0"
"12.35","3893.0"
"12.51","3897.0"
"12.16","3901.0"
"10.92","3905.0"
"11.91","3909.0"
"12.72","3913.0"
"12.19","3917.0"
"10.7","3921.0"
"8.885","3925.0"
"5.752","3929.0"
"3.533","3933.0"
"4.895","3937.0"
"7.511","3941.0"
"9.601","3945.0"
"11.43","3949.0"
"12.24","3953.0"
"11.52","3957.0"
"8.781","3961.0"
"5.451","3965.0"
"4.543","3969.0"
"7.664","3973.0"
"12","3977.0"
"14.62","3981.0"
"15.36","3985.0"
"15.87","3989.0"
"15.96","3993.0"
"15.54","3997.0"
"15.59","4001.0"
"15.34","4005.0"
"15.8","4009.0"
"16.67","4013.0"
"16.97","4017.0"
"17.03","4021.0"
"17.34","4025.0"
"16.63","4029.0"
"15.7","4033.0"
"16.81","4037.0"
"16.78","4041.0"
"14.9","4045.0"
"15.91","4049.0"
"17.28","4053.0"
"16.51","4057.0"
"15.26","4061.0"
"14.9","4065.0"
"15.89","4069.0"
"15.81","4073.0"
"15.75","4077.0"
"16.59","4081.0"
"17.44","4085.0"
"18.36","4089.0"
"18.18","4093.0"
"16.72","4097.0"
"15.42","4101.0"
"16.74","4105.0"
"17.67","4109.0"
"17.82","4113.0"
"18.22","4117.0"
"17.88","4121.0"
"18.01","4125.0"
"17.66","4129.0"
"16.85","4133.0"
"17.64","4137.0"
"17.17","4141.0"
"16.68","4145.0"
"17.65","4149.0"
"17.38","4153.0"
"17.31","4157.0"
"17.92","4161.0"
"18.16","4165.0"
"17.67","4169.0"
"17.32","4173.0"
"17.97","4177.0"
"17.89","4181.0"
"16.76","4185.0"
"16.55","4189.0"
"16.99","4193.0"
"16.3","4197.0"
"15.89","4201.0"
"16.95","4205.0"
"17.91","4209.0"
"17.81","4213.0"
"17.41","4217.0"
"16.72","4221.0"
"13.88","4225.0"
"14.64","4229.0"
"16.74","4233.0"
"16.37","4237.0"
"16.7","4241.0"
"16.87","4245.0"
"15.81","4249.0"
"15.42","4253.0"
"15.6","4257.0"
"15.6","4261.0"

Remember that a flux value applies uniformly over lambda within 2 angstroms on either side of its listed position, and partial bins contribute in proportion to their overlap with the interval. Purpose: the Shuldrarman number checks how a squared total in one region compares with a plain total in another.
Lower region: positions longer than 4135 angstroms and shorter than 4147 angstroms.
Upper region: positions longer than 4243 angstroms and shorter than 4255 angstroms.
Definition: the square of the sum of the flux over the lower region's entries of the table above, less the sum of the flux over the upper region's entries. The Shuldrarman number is 2603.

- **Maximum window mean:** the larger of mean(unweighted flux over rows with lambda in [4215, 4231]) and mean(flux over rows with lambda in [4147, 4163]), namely 17.6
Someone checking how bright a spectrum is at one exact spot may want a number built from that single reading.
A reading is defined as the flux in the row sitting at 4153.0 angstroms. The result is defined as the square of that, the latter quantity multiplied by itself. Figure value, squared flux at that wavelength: 302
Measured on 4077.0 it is 248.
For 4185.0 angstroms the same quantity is 281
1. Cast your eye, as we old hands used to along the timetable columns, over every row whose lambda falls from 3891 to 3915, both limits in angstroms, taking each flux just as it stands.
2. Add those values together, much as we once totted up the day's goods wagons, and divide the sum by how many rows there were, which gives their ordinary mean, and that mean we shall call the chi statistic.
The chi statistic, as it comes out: 12.1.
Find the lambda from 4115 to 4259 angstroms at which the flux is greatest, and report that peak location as 4117.0 angstroms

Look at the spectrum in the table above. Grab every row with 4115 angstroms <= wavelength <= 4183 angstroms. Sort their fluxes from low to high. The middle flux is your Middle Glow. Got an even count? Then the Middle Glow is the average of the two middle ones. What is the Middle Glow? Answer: 17.7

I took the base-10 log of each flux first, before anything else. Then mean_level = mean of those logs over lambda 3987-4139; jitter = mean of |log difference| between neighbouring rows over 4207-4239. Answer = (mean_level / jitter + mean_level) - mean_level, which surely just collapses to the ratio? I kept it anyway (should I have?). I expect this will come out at 42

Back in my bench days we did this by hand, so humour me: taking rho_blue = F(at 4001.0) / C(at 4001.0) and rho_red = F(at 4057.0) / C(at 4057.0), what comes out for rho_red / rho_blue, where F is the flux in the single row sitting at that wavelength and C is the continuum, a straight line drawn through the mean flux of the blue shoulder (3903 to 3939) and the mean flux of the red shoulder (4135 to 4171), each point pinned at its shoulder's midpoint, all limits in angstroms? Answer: 0.90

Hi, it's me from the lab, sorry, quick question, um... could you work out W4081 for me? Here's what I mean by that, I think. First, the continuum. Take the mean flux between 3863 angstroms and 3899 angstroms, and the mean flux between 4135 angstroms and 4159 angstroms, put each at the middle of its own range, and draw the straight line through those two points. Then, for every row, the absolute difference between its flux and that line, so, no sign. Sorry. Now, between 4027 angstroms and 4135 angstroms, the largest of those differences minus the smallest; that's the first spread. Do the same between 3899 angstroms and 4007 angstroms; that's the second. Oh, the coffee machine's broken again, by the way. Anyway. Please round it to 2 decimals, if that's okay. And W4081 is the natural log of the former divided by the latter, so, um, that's -1.43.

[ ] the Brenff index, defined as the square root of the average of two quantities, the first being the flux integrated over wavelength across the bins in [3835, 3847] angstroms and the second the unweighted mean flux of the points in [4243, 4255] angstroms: 7.6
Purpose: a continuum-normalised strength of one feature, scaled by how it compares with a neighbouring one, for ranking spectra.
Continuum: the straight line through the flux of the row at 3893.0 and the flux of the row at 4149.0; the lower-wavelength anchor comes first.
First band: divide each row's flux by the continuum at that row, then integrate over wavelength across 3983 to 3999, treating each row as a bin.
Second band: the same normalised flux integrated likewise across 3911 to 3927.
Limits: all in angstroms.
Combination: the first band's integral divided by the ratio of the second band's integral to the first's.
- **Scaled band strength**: 22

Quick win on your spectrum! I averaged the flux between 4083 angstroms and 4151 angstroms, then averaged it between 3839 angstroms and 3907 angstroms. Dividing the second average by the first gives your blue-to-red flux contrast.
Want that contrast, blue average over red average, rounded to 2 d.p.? 0.65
